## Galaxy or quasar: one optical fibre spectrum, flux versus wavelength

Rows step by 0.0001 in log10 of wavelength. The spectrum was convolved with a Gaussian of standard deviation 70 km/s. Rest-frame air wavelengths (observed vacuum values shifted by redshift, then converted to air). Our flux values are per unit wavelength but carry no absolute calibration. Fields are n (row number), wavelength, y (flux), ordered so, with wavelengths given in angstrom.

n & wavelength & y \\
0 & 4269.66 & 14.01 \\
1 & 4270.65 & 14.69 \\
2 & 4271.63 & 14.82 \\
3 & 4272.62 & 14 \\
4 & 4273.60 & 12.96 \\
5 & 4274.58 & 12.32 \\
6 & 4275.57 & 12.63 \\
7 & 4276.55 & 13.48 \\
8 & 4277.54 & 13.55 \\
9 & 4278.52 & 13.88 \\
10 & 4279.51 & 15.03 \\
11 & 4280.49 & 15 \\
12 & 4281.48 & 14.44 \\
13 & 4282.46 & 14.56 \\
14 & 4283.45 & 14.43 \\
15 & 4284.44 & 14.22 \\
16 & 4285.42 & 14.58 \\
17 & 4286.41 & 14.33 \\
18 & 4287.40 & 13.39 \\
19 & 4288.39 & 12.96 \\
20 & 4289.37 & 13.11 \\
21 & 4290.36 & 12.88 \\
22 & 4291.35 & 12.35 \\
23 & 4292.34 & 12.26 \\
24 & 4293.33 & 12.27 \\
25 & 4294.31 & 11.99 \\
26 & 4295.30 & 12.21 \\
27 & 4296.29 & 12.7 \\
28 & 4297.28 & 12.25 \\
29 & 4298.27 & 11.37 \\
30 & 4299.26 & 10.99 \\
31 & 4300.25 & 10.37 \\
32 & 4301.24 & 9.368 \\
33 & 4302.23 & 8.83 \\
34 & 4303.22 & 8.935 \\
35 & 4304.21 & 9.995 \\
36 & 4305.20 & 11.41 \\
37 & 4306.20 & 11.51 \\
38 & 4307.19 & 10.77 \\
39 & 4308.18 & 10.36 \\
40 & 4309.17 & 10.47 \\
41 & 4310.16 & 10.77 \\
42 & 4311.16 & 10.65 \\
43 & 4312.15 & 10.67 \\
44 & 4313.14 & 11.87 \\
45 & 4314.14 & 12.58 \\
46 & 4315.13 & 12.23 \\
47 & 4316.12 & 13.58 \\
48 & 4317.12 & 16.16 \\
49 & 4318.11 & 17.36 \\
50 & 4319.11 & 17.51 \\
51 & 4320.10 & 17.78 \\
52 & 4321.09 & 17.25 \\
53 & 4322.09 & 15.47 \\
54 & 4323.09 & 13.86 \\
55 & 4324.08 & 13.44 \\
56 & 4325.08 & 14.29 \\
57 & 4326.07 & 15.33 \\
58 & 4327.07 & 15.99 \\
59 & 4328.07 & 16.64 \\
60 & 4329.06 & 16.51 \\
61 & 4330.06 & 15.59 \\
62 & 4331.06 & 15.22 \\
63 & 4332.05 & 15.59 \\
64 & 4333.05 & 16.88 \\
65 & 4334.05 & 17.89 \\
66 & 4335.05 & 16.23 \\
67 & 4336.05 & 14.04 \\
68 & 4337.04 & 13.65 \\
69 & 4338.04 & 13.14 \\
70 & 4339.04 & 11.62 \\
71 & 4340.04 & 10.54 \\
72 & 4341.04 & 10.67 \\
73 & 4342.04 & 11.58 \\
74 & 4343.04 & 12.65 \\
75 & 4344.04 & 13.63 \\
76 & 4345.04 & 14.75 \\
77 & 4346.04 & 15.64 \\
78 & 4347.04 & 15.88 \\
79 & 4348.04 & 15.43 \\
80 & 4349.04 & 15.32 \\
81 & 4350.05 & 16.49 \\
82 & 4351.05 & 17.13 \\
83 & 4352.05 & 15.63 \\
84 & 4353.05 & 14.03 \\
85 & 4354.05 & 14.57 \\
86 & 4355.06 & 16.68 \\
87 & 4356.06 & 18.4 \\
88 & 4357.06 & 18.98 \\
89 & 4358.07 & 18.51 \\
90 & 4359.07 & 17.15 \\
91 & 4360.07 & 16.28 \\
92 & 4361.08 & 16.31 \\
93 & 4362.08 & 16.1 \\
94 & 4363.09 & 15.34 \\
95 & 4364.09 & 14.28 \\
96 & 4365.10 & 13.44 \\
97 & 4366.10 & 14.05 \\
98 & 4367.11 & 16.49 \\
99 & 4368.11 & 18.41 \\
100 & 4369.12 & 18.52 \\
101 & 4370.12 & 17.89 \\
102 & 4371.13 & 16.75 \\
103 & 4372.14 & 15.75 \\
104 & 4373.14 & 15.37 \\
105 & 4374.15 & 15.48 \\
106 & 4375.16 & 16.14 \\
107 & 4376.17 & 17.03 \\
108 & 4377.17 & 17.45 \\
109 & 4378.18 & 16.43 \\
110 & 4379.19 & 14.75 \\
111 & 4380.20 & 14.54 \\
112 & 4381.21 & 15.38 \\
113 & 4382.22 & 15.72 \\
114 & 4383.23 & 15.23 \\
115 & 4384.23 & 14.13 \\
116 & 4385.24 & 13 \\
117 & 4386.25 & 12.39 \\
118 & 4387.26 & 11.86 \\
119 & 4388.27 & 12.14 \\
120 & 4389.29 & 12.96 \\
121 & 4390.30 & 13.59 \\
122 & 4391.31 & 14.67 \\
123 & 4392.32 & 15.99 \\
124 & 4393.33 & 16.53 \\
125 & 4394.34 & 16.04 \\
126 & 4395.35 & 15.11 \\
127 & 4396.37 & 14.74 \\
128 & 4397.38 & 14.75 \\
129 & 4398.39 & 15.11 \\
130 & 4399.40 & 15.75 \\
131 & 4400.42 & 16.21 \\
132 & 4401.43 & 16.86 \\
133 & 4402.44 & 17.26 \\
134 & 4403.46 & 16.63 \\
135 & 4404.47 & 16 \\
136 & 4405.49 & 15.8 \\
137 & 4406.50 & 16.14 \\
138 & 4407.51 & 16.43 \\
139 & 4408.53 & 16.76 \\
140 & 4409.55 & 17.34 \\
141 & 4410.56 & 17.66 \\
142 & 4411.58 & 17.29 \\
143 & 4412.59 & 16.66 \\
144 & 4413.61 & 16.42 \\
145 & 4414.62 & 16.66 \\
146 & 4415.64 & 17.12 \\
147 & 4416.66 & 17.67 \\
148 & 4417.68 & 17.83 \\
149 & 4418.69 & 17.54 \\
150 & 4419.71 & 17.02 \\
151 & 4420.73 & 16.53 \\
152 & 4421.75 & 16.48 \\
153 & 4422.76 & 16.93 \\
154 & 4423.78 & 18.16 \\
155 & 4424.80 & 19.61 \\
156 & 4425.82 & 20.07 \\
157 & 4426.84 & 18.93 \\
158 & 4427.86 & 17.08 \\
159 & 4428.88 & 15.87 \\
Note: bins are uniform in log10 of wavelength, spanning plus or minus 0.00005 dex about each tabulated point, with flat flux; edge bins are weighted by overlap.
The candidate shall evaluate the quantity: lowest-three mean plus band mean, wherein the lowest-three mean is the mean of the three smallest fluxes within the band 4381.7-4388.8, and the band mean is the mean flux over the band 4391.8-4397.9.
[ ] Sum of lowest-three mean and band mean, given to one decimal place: 27.7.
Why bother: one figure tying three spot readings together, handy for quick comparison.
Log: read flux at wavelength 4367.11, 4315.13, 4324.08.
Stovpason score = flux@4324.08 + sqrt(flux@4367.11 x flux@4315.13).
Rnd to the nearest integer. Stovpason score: 28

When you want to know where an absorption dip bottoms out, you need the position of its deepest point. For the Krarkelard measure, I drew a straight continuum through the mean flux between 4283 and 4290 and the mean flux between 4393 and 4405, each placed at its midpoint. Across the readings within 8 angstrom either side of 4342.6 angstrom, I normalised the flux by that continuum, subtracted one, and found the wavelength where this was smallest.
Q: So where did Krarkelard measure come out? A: 4340.04 angstrom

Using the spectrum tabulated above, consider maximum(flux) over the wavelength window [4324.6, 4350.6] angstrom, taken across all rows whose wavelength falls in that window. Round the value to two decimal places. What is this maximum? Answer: 17.89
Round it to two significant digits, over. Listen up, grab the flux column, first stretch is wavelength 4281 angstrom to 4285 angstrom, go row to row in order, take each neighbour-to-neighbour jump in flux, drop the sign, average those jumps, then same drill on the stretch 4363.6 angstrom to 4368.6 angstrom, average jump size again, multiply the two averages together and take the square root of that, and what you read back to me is 0.47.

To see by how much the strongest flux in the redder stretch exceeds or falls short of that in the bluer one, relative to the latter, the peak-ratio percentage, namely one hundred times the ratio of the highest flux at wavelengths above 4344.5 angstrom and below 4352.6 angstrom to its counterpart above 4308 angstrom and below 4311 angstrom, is 159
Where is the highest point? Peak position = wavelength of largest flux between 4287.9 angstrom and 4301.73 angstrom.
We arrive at 4289.37 angstrom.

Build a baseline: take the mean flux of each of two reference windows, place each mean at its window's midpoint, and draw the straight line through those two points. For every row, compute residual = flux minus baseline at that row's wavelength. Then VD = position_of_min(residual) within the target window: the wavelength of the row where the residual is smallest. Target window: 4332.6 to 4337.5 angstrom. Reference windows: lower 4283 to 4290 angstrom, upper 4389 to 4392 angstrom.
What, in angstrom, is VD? 4337.04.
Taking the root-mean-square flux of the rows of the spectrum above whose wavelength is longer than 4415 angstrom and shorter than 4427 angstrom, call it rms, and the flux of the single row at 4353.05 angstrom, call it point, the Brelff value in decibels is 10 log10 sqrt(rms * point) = 12.0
